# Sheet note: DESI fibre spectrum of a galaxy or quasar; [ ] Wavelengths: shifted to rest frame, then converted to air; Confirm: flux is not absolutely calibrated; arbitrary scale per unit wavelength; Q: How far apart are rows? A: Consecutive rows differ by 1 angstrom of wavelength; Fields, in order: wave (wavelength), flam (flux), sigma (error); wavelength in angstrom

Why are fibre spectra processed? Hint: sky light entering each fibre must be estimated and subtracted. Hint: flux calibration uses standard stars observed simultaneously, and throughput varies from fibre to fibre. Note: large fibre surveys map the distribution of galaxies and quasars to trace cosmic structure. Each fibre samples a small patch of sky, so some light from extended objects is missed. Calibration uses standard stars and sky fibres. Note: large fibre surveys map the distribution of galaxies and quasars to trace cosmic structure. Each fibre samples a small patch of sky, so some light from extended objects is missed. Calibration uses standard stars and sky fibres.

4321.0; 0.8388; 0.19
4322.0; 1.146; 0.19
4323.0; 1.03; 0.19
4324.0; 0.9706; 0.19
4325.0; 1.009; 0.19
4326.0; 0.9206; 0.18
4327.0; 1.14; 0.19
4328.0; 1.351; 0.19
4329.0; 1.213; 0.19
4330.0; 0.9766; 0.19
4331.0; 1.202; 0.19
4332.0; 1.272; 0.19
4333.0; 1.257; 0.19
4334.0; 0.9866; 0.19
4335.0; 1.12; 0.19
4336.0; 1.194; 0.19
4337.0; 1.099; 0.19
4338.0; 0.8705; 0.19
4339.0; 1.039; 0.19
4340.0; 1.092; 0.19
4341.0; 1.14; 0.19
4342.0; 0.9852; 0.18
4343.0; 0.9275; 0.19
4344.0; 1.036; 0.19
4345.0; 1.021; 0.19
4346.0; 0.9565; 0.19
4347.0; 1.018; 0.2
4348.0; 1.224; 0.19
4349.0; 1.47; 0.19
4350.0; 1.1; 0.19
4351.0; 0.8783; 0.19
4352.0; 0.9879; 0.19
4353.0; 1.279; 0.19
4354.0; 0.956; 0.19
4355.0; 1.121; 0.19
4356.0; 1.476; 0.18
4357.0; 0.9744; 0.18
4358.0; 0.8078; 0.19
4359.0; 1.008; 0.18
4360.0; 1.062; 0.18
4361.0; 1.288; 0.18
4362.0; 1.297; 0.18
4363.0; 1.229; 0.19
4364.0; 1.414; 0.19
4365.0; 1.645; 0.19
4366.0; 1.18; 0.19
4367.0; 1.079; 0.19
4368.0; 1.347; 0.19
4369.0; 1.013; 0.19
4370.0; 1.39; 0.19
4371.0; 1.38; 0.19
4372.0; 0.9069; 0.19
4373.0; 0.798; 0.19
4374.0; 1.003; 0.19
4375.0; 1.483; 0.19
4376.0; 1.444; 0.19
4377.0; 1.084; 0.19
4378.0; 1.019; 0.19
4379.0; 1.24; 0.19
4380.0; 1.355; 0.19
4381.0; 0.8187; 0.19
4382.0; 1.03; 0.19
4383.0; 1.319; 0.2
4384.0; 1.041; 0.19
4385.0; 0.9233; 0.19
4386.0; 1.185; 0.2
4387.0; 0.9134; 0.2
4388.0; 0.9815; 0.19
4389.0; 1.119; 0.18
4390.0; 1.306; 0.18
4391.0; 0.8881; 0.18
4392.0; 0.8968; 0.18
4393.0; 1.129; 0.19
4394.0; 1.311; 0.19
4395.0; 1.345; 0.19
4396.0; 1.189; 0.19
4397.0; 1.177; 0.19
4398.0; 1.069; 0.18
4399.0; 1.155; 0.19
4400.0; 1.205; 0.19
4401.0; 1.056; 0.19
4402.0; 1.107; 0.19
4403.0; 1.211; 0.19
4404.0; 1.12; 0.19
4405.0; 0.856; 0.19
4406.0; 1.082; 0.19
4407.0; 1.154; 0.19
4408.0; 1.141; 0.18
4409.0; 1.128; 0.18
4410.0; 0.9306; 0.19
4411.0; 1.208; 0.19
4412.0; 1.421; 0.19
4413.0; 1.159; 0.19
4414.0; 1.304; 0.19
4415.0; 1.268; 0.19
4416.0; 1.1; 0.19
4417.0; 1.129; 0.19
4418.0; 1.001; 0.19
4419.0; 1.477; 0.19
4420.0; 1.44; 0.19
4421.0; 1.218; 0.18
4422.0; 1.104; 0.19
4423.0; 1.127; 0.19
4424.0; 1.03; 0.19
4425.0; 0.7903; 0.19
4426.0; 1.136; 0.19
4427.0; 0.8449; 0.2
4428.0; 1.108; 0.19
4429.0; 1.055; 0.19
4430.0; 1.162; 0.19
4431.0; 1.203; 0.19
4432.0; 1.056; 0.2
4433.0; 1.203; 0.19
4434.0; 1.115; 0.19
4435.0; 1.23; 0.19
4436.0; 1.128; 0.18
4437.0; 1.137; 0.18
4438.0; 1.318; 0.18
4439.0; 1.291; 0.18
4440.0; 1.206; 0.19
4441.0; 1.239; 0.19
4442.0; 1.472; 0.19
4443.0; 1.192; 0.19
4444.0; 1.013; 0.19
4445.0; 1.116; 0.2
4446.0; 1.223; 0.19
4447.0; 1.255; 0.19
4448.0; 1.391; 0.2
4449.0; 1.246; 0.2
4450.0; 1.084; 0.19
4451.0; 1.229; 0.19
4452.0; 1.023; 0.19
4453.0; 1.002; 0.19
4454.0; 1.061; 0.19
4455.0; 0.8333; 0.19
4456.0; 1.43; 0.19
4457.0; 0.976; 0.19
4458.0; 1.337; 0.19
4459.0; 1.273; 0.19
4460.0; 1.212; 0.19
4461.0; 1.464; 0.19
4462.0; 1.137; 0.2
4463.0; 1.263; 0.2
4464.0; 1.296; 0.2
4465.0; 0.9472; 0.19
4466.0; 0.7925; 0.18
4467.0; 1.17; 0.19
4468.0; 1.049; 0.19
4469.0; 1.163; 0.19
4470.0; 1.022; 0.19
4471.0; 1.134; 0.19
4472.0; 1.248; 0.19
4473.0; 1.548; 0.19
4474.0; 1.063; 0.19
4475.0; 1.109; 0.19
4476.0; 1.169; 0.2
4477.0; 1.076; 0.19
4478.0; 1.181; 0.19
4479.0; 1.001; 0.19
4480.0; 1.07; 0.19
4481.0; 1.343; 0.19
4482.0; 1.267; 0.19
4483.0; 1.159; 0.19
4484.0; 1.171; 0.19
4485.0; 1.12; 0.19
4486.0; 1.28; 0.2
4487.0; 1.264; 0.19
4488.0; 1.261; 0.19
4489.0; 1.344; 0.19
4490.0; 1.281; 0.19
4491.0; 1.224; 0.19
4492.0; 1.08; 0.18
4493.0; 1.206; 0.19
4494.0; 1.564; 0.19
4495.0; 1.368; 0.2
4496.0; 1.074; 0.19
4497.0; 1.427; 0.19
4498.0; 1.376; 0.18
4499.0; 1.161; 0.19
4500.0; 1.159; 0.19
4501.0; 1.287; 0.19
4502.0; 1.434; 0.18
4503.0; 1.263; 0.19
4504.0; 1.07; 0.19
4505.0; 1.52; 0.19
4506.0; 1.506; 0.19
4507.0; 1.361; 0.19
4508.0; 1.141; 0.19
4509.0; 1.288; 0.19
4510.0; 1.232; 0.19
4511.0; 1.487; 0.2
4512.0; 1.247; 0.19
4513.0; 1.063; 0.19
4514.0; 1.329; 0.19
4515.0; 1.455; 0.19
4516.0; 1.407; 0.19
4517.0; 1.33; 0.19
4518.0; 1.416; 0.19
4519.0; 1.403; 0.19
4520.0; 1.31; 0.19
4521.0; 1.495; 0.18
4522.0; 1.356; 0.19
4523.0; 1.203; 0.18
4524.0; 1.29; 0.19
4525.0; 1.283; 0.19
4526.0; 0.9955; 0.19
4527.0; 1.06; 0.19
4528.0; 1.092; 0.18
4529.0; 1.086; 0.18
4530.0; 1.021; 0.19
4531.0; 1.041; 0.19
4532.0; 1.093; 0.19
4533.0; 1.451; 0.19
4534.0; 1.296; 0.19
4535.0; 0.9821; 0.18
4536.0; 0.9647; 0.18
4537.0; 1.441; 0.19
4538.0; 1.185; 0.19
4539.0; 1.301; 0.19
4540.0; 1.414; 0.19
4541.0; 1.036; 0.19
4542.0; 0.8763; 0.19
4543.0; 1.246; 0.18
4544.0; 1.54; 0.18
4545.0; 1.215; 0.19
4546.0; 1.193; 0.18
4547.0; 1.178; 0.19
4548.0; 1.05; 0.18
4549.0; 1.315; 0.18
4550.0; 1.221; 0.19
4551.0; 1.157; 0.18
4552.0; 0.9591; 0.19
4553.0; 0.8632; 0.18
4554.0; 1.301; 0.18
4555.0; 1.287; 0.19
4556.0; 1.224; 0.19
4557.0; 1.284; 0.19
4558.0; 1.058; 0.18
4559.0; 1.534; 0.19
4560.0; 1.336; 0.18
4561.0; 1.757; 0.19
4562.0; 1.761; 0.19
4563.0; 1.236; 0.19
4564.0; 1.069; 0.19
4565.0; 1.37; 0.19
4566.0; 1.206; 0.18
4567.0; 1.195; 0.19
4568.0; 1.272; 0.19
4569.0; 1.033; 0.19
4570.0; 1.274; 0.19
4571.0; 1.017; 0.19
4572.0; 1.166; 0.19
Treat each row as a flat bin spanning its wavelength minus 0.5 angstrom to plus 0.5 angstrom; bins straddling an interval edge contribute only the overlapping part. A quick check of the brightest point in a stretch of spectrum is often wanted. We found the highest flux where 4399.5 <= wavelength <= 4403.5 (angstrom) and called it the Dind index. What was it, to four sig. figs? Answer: 1.211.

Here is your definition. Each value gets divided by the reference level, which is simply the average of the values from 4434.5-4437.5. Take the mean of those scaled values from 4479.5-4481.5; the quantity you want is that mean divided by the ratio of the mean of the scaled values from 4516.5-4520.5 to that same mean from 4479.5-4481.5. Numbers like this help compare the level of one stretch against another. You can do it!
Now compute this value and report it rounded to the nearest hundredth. 0.92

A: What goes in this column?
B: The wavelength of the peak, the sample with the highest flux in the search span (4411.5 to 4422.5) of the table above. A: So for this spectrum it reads 4419.0 angstrom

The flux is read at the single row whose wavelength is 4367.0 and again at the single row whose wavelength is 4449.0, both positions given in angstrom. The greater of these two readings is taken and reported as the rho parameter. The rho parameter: 1.25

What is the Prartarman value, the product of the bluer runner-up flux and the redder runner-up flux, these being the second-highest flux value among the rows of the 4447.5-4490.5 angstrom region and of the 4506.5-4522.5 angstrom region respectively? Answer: 2.18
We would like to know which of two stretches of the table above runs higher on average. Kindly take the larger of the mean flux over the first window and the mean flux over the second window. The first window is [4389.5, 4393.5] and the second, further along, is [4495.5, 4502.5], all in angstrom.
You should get 1.27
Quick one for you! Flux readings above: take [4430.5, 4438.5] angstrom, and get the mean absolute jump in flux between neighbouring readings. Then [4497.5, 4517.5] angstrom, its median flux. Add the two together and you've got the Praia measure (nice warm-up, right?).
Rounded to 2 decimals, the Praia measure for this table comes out 1.42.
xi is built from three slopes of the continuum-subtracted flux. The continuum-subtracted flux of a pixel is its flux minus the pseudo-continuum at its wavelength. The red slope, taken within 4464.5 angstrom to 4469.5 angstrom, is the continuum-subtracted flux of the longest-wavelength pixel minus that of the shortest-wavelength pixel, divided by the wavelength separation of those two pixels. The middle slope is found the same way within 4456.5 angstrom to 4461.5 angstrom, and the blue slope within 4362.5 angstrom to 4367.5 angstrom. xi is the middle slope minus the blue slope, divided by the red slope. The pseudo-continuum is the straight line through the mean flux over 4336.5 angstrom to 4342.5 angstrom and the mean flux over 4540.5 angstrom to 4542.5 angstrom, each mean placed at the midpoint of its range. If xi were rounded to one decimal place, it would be 2.9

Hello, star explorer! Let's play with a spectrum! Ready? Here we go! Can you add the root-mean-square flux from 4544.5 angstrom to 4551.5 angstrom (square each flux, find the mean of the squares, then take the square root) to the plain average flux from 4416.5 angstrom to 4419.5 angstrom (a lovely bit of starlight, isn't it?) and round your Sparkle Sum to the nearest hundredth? 2.39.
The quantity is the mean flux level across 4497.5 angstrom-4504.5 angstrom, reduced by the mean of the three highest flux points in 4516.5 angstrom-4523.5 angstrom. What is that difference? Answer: -0.19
